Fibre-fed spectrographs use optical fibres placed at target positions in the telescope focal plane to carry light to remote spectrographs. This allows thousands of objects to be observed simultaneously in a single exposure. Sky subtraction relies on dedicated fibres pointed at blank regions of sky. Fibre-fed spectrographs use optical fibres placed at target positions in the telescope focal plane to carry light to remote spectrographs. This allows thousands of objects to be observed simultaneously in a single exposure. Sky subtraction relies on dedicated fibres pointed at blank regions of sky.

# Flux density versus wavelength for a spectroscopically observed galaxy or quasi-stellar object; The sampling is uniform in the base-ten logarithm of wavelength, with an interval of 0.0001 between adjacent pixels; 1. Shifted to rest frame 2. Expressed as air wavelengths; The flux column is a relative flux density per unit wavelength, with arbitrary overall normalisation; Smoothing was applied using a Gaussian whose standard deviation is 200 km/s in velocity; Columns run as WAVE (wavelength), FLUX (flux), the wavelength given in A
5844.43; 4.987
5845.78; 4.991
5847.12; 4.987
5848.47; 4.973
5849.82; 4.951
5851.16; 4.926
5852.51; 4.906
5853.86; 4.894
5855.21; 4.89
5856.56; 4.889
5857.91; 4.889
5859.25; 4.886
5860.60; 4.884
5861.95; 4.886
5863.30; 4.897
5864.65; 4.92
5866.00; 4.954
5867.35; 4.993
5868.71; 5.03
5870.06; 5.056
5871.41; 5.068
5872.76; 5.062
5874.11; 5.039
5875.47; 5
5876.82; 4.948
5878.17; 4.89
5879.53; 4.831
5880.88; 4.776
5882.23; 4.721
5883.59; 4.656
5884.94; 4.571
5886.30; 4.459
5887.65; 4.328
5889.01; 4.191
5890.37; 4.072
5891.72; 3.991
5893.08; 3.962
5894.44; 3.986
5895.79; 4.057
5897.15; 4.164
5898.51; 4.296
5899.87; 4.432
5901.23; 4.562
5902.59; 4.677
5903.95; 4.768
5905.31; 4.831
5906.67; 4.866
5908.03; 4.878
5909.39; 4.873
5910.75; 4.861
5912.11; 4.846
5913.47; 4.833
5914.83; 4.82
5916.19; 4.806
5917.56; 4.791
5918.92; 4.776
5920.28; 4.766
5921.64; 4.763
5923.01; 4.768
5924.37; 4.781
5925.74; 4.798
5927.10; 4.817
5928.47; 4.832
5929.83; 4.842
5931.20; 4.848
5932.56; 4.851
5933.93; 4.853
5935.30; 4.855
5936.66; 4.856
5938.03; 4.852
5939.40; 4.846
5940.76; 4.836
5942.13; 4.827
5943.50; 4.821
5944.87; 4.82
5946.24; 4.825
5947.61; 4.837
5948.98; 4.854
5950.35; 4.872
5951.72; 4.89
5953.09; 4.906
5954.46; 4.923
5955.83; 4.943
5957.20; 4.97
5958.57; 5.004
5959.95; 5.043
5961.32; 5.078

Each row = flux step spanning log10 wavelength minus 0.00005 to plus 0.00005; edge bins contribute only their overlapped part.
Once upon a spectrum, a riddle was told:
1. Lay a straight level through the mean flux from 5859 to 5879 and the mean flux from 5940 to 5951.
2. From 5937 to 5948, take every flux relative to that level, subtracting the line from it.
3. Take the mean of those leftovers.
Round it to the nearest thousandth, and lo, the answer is -0.008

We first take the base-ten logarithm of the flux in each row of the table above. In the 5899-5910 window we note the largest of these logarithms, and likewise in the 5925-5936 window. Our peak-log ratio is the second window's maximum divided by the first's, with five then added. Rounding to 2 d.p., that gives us 6.00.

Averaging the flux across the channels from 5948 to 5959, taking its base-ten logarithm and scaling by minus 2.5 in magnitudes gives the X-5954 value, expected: -1.73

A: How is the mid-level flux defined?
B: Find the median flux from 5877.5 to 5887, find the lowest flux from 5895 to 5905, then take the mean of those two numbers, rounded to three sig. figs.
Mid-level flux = 4.39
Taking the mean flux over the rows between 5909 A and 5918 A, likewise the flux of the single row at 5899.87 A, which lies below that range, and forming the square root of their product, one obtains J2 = 4.63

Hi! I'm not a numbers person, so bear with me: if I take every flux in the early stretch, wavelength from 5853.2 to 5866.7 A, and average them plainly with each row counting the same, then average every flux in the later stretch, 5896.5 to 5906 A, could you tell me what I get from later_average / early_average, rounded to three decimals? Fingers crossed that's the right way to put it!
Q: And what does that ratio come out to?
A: 0.925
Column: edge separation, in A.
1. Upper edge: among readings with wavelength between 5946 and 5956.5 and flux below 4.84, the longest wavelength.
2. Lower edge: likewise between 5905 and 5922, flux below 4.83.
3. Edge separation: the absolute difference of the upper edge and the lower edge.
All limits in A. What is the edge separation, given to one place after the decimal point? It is 26.0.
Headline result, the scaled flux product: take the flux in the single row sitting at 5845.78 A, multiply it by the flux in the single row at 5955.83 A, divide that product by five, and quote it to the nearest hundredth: 4.93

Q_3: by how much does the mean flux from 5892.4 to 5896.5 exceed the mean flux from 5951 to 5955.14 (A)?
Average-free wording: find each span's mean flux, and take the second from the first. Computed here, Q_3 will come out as -0.90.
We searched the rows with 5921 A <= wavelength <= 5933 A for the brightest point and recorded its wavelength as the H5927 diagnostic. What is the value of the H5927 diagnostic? 5932.56 A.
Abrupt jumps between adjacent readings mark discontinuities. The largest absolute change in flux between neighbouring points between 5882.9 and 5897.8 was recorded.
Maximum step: 0.14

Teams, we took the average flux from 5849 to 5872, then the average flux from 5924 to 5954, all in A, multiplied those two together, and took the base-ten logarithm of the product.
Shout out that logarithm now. 1.38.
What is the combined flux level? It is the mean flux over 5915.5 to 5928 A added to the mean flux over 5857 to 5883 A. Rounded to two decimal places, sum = 9.72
